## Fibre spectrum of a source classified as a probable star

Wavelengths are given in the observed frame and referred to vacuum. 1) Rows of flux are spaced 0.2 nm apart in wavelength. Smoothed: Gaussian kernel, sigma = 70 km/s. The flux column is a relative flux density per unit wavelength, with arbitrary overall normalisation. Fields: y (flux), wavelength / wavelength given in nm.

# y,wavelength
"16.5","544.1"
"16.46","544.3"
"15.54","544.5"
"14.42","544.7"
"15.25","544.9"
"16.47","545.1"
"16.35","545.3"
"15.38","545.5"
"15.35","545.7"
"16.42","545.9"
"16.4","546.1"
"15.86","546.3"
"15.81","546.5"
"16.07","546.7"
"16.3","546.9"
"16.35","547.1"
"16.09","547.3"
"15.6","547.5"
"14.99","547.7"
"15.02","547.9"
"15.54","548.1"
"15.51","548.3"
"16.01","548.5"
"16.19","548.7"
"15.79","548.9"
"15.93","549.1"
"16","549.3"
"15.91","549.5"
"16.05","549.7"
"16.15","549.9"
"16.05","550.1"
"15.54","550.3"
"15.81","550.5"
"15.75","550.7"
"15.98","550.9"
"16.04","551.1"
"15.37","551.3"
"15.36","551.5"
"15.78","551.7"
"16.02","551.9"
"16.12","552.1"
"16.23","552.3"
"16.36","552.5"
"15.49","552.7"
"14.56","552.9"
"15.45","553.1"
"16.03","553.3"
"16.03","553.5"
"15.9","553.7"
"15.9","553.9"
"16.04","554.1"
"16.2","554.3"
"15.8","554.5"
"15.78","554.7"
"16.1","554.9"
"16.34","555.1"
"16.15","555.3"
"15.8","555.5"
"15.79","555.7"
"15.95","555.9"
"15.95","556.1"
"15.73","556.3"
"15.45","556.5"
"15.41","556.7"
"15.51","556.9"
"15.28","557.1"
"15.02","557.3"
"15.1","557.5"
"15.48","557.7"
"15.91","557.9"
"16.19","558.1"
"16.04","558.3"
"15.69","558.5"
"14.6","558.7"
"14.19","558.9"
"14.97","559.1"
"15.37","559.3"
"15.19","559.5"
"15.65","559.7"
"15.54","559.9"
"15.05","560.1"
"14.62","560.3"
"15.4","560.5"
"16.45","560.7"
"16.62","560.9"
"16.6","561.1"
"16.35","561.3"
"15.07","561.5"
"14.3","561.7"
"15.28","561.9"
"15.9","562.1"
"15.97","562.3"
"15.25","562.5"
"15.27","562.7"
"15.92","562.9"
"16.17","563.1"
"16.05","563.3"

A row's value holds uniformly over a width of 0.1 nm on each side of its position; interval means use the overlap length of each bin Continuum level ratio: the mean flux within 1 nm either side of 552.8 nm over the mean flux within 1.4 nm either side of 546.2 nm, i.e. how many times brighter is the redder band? 0.99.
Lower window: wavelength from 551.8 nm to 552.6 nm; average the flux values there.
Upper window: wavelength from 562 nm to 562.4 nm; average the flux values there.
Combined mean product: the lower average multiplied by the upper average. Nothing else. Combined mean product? 258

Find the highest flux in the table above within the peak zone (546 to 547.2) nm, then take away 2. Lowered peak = 14.4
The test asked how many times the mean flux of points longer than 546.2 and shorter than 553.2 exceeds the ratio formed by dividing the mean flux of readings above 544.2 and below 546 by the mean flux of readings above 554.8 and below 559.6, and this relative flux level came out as 15.6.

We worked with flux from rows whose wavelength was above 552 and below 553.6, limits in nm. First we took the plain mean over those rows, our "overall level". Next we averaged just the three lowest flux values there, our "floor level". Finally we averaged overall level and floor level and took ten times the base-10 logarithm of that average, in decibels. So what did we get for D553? 11.9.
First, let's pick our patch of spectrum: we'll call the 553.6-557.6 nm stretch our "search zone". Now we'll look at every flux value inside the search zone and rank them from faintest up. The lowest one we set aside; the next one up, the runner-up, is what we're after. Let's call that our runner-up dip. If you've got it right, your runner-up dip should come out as 15.1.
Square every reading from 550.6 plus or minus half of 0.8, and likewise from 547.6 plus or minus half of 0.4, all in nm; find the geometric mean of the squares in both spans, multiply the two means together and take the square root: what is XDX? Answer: 241.1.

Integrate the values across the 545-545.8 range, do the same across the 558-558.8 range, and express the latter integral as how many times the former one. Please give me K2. 0.98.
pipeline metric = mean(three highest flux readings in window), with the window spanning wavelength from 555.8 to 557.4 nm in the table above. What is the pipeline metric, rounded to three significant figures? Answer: 15.9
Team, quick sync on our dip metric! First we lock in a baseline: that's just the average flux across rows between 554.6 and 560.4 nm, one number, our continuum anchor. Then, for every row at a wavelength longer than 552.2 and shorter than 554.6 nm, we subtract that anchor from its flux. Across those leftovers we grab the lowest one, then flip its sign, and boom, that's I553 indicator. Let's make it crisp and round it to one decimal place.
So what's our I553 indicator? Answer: 1.0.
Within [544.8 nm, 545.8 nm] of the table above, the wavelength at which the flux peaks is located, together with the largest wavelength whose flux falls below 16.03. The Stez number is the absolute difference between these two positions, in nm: 0.60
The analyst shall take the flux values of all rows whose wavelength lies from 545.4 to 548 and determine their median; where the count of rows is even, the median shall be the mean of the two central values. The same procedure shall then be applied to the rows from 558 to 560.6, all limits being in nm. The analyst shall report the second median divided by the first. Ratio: 0.97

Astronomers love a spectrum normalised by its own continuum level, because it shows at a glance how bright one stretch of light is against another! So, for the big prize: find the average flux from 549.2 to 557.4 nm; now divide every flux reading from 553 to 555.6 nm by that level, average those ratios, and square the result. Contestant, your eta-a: 1.02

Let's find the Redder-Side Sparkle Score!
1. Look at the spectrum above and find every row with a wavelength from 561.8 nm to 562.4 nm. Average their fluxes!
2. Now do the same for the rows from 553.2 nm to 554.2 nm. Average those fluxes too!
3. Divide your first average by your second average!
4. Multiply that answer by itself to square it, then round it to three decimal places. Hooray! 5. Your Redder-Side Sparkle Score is 0.967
